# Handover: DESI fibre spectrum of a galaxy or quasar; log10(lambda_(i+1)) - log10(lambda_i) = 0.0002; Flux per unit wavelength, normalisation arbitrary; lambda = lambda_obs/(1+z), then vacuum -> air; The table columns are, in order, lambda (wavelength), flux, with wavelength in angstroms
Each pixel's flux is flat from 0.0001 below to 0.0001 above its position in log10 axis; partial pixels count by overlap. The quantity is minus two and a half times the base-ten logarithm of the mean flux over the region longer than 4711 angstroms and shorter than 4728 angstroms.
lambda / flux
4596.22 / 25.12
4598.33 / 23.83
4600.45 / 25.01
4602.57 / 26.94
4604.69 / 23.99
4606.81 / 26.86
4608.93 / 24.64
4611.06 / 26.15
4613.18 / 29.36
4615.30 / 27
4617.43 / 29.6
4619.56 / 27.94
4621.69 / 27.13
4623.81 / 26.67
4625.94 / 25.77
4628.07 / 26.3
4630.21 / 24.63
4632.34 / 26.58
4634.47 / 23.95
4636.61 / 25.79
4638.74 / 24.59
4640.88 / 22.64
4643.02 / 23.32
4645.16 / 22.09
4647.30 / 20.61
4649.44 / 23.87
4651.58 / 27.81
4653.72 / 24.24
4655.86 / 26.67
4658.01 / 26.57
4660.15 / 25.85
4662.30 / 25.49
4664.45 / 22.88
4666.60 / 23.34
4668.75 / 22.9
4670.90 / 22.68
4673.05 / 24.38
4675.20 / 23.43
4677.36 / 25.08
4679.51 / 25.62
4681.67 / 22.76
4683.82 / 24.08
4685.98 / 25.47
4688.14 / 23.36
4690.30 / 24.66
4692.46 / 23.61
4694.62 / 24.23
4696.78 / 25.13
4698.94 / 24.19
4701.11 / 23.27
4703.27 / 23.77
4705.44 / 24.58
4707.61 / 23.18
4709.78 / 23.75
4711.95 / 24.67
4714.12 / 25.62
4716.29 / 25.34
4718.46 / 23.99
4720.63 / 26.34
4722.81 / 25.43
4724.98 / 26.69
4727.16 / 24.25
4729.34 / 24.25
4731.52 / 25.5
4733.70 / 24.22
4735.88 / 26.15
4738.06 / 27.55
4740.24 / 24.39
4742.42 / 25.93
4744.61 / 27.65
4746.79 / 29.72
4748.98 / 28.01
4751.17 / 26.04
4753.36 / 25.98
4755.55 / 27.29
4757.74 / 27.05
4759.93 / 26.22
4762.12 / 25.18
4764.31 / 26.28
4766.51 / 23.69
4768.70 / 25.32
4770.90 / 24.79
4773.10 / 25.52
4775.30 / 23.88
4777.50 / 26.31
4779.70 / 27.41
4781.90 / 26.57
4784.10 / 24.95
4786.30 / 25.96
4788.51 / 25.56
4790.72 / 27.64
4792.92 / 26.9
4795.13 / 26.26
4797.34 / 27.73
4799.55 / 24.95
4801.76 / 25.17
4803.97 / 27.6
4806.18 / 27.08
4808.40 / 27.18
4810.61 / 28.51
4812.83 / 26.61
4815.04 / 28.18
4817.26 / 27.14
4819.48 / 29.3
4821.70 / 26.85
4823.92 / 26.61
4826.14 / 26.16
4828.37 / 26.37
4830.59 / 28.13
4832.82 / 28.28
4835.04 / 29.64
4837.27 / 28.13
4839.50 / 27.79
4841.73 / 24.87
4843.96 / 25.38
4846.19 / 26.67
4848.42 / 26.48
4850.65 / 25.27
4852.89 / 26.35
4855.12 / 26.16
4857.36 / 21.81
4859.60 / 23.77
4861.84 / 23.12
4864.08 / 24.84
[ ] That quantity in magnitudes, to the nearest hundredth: -3.51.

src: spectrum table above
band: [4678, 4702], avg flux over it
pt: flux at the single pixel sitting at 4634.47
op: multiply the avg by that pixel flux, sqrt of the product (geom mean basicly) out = 24.1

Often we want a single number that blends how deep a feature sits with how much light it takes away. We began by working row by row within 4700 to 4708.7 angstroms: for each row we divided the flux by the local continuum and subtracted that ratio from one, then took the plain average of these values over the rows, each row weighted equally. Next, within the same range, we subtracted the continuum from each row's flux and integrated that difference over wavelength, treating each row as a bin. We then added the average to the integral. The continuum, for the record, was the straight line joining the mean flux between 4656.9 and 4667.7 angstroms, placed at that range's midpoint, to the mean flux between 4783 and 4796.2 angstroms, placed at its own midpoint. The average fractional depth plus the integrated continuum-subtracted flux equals -14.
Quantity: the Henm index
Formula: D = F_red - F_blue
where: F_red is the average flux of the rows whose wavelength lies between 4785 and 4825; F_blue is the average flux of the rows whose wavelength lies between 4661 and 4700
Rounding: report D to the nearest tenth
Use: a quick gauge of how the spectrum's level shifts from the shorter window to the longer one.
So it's 2.9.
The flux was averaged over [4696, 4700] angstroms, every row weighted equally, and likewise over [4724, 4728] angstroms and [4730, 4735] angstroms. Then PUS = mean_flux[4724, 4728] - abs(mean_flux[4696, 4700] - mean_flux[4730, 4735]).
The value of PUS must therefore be 25.3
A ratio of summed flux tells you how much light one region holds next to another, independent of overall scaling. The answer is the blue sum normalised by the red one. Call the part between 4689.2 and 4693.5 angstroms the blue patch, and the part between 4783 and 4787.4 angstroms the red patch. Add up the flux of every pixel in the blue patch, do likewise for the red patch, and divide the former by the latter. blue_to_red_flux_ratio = 0.95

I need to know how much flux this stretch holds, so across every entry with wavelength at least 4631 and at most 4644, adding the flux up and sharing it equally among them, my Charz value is 24.5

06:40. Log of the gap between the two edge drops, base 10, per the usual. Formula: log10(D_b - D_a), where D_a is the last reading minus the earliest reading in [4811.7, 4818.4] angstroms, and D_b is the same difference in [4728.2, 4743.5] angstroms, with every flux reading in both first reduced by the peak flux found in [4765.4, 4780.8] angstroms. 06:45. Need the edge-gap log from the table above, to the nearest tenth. 0.1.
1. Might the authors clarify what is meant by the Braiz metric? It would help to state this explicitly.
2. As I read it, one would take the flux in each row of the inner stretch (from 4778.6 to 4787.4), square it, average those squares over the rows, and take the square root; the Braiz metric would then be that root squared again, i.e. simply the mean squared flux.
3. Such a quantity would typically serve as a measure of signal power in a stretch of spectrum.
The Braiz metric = 688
